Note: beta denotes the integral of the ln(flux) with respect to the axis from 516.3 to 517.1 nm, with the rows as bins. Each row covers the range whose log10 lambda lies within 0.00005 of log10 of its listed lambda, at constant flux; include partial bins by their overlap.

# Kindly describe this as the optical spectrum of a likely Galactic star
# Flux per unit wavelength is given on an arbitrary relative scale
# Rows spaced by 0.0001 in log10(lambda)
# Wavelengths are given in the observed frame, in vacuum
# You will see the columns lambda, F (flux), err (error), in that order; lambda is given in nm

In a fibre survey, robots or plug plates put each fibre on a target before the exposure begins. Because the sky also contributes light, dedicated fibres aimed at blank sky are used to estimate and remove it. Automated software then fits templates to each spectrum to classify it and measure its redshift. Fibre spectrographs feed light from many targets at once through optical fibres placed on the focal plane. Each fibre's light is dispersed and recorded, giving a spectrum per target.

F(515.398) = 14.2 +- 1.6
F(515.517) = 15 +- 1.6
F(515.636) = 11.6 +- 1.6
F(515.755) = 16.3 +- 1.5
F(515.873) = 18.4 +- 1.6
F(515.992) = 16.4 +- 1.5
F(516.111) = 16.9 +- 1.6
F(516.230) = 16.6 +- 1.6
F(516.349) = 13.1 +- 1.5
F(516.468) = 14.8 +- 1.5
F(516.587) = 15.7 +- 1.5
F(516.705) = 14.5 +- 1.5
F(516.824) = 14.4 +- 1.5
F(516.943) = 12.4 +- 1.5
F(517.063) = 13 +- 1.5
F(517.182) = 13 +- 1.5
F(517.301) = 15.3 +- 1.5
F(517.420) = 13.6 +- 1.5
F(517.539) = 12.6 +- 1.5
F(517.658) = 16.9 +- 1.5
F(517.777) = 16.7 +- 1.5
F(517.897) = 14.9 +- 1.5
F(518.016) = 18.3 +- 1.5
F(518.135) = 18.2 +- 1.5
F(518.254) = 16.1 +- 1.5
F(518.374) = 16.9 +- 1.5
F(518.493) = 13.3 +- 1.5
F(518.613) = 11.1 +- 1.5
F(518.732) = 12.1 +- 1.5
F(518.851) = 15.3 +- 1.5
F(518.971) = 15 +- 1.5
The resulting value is 2.11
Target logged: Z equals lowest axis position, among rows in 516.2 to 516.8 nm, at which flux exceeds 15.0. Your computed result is 516.230 nm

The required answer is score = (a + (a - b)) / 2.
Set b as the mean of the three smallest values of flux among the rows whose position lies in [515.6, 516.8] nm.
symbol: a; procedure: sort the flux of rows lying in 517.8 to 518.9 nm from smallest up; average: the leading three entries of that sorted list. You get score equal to 5.6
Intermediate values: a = 12.2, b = 13.1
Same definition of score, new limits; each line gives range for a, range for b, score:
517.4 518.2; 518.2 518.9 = 7.6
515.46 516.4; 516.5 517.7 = 6.9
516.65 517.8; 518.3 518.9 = 6.6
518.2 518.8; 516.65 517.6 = 5.8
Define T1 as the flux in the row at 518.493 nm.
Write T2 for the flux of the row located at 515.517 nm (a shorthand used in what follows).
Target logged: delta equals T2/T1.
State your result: 1.13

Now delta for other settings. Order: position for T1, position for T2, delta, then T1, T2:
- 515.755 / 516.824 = 0.88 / 16.3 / 14.4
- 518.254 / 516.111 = 1.05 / 16.1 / 16.9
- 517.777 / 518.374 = 1.01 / 16.7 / 16.9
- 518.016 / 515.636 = 0.63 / 18.3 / 11.6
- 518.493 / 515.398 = 1.07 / 13.3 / 14.2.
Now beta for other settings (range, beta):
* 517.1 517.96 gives 2.31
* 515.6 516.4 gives 2.20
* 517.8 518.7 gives 2.45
